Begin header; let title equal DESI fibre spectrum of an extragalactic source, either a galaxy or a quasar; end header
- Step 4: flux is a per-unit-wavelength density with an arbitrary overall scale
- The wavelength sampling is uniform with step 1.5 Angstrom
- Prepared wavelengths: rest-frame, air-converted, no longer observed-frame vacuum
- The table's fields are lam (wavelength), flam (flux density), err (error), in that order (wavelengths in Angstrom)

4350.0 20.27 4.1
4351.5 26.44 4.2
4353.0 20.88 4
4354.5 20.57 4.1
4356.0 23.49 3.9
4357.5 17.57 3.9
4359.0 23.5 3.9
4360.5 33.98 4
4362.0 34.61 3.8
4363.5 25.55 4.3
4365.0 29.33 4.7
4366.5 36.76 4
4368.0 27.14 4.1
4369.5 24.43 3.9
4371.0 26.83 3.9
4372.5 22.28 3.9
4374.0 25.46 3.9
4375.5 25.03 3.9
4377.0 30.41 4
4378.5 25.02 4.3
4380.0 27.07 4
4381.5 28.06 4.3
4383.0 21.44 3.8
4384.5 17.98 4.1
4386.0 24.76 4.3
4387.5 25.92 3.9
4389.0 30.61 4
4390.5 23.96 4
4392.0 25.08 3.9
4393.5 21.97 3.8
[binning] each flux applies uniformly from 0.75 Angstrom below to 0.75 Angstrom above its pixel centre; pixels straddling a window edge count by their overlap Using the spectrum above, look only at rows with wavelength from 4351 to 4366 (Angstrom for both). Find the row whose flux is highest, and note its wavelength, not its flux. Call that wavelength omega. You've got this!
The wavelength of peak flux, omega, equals 4362.0 Angstrom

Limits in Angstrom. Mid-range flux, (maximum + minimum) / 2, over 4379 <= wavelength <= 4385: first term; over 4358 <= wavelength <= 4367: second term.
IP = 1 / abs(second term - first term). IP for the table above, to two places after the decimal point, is 0.14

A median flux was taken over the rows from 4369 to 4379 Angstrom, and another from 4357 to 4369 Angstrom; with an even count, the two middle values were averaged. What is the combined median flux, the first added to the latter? 53.3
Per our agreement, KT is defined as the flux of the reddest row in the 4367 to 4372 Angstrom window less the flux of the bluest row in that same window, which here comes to 0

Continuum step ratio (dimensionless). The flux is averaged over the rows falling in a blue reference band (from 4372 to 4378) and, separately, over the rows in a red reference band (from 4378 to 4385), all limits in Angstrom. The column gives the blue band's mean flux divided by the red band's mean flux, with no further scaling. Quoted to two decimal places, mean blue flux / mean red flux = 1.08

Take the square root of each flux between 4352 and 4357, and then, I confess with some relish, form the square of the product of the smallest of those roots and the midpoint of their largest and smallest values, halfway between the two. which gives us 453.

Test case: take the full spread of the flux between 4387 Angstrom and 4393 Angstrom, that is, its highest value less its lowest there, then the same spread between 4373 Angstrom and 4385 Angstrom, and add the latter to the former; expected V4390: 19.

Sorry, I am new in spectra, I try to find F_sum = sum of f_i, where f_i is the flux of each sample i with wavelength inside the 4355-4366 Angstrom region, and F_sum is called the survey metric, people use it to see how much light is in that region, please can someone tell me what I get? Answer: 188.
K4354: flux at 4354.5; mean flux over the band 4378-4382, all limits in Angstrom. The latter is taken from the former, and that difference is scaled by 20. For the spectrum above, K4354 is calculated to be -123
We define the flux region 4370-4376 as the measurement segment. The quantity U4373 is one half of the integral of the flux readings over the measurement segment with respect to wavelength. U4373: 75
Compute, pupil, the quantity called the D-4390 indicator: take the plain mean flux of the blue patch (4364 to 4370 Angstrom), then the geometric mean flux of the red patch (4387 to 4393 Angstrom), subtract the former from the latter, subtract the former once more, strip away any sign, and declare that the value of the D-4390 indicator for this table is 33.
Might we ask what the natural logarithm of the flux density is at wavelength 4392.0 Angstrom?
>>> 3.22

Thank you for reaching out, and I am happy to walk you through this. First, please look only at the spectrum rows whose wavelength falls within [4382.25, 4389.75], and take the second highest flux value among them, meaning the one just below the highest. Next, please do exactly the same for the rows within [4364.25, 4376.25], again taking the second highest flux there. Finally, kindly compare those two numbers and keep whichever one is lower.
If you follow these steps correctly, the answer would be 25.9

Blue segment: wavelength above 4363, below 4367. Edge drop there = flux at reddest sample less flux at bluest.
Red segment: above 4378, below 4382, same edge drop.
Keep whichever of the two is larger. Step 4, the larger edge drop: 11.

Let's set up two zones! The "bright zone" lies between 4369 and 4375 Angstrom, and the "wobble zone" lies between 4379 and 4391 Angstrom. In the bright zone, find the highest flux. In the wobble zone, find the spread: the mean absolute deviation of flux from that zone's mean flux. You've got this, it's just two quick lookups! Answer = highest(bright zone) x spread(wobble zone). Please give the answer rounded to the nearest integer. 79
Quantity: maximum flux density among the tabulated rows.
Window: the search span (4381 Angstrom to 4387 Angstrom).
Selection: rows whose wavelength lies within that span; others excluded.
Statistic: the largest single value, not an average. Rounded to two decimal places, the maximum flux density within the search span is 28.06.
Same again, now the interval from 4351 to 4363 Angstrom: 34.61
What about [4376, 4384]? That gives 30.41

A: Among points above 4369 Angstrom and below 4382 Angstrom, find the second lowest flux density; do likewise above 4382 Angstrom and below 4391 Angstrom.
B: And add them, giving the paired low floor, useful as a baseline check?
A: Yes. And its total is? 45.9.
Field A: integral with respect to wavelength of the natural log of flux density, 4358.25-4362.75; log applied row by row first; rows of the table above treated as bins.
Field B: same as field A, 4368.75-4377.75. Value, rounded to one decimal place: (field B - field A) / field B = 0.5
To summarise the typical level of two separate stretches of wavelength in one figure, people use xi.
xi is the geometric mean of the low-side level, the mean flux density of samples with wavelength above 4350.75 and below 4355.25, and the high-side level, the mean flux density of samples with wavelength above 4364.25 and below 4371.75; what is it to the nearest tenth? 25.6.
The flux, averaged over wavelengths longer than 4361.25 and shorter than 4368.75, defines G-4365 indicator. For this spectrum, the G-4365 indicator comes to 30.7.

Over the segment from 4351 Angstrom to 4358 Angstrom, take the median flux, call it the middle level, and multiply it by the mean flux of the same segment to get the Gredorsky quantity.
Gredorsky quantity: 455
